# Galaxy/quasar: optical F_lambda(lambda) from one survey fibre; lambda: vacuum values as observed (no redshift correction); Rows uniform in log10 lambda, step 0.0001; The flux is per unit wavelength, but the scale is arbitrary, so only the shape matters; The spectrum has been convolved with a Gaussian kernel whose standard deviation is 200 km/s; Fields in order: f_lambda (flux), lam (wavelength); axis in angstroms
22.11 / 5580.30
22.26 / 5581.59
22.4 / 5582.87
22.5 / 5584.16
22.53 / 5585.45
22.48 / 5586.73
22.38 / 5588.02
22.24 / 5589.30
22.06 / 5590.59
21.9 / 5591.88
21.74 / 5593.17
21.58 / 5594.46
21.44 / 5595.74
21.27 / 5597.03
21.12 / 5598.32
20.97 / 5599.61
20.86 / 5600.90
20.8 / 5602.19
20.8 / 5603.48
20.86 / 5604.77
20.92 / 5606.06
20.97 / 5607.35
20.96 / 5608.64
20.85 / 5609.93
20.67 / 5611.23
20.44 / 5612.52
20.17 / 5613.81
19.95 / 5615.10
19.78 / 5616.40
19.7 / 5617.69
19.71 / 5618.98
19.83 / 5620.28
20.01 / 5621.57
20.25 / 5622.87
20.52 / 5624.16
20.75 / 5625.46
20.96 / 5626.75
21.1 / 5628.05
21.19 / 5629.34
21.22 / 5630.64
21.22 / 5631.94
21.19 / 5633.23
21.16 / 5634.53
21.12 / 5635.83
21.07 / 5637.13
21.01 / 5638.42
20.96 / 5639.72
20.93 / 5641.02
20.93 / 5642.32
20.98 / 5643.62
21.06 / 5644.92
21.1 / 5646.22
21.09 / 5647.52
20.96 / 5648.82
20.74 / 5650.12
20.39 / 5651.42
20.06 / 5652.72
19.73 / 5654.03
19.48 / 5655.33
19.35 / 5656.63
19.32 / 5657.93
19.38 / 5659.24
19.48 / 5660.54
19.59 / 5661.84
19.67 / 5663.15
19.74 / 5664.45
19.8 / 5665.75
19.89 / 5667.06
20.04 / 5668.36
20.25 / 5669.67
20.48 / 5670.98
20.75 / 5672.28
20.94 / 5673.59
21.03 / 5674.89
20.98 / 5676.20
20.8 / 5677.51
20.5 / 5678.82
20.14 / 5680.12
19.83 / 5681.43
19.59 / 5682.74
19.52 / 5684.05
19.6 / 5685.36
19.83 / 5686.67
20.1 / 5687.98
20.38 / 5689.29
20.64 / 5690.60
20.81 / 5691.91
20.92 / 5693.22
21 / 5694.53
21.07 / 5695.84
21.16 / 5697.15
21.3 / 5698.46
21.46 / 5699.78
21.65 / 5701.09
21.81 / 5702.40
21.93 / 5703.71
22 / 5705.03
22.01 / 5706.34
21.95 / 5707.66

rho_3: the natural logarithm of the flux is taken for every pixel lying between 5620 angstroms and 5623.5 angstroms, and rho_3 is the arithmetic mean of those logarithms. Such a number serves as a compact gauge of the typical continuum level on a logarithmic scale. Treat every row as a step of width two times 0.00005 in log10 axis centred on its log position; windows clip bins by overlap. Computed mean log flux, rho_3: 3.00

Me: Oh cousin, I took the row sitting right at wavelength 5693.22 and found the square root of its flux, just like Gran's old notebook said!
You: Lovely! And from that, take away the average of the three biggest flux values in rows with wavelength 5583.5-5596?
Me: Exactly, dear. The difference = -17.9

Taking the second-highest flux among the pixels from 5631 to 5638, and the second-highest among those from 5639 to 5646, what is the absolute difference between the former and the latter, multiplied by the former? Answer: 4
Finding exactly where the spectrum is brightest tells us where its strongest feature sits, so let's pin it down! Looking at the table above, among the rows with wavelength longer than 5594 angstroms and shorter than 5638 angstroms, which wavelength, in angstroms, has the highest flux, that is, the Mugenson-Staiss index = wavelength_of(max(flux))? 5594.46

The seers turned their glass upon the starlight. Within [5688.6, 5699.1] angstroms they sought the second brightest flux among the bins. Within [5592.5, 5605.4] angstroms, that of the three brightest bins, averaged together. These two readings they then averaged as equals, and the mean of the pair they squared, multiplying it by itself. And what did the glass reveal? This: 457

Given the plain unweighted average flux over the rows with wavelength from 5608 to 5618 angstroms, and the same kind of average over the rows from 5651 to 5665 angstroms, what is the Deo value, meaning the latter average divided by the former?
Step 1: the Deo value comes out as 0.97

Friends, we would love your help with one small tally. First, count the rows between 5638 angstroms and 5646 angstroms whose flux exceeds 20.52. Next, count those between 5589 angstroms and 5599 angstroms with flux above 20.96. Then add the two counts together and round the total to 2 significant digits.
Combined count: 14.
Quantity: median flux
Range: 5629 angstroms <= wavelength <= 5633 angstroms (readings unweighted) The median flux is 21.2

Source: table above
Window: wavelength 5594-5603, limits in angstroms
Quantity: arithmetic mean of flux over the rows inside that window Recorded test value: 21.1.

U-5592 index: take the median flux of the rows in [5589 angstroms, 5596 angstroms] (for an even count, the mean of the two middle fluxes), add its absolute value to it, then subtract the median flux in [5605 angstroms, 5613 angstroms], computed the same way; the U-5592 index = 22.8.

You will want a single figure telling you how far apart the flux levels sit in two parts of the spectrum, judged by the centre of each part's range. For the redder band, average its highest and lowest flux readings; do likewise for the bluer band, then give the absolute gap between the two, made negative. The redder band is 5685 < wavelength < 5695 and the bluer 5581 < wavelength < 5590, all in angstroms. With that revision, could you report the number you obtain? -2.1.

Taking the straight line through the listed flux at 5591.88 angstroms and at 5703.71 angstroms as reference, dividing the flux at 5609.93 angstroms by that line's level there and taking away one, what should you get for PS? -0.048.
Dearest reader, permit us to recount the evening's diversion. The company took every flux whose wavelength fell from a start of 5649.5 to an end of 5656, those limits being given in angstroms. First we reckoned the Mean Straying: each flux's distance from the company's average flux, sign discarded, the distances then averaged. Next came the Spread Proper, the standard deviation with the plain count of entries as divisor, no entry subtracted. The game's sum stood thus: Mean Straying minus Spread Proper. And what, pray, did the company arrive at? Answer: -0.062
